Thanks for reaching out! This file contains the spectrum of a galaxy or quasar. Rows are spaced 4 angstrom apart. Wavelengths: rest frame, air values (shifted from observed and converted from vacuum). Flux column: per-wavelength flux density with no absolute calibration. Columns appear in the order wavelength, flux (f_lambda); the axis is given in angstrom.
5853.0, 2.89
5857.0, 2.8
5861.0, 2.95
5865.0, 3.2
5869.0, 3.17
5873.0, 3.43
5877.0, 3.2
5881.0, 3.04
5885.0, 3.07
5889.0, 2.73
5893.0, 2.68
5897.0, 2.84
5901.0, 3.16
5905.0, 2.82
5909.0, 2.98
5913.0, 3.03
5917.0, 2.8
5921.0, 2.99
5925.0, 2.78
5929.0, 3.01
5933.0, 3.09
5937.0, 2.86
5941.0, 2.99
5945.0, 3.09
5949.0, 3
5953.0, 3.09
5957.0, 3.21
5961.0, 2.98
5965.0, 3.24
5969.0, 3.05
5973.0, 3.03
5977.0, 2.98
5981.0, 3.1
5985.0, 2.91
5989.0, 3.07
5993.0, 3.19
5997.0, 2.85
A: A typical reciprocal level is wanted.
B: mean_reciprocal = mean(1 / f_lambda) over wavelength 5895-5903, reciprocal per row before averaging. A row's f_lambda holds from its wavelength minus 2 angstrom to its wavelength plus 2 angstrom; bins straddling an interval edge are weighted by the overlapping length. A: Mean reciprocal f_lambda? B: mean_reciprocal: 0.334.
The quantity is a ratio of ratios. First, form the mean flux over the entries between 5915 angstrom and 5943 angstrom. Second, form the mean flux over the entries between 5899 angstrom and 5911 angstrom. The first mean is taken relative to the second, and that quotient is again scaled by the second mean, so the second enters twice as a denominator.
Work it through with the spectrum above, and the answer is 0.329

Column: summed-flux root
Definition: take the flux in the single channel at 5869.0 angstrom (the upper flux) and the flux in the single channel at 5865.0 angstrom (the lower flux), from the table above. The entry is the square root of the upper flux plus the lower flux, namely 2.52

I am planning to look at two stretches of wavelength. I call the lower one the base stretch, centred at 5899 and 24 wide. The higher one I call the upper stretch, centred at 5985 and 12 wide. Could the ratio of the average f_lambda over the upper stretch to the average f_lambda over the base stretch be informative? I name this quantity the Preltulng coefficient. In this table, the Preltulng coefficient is 1.06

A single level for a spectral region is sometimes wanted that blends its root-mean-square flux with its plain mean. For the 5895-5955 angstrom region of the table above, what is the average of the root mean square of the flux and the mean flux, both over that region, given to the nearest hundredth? 2.97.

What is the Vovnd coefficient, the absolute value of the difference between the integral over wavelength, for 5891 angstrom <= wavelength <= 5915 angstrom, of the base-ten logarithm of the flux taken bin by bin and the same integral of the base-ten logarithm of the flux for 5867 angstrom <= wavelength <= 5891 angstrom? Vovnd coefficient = 0.64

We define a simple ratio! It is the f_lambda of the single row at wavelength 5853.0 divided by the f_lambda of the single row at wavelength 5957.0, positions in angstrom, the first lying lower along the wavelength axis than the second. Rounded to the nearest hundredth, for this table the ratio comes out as 0.90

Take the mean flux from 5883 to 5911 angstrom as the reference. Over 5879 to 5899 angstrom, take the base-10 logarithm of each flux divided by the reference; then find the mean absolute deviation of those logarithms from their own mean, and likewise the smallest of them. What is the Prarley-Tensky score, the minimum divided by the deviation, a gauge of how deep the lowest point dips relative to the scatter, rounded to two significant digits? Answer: -1.5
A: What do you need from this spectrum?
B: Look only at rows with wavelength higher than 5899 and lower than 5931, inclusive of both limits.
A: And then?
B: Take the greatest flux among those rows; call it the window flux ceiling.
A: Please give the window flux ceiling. 3.16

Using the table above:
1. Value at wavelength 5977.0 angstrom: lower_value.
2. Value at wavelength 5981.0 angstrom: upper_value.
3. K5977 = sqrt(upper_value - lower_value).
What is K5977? 0.35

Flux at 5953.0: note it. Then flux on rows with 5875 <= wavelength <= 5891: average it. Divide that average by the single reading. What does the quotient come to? 0.97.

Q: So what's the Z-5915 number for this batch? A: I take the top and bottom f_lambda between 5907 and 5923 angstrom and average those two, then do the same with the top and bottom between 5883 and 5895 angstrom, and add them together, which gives 5.79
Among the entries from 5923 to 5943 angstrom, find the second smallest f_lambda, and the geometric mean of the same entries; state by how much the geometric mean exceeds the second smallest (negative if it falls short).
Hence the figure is 0.084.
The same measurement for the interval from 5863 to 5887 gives 0.113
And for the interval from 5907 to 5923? -0.031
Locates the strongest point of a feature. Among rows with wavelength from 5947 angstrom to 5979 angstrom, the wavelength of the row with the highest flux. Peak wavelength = 5965.0 angstrom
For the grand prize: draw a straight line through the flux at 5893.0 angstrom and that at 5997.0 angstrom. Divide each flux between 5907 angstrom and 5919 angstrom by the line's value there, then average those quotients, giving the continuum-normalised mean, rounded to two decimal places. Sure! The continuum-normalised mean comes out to 1.08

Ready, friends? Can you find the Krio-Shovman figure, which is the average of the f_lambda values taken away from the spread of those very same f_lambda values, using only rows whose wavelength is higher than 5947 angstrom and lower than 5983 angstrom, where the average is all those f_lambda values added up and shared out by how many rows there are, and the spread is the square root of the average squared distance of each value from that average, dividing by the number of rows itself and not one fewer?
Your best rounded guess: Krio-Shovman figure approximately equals -2.99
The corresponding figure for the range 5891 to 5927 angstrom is -2.76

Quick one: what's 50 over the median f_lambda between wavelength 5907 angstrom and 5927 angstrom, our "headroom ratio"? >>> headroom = 16.8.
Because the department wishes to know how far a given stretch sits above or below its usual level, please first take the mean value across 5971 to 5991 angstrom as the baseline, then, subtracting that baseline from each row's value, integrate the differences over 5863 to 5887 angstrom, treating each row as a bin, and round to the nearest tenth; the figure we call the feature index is 4.0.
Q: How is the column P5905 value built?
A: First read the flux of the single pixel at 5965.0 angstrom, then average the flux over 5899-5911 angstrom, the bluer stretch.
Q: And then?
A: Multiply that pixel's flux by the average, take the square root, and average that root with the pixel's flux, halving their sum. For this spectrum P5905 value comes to 3.18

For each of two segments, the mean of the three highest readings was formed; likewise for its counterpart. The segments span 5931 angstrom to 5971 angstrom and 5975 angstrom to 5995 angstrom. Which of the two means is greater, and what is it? 3.18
